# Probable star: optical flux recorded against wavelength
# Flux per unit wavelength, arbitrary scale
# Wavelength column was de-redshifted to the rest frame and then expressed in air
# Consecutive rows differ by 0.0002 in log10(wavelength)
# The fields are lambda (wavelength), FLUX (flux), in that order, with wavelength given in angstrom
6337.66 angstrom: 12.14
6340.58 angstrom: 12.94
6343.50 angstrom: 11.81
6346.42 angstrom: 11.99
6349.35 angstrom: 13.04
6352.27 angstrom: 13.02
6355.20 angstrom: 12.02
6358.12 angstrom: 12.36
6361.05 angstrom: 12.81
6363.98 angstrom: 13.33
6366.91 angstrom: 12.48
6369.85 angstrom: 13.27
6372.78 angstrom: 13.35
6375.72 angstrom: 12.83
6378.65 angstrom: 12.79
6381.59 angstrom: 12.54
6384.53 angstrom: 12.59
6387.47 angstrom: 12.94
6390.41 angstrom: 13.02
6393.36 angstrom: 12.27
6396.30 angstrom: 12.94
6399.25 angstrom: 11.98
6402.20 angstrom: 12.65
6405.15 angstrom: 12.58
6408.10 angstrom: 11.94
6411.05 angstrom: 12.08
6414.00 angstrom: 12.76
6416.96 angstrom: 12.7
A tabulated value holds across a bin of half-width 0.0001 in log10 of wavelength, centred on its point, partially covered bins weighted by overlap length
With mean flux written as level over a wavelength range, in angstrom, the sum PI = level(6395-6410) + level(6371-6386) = 25.2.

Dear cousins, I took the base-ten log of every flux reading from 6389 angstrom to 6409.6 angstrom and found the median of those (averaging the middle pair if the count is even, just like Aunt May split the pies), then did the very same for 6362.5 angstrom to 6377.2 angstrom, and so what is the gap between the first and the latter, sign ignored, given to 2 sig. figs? 0.023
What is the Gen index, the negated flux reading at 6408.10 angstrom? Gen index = -11.9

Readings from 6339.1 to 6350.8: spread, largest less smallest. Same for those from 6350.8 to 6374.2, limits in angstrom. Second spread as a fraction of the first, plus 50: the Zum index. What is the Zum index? 51.1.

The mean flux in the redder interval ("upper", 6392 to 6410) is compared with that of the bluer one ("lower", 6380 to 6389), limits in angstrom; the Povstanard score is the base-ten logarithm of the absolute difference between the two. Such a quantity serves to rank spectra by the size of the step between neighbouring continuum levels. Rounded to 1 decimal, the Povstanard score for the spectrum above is -0.5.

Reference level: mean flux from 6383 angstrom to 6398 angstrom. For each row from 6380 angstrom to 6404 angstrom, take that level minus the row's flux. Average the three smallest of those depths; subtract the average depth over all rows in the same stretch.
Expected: -0.35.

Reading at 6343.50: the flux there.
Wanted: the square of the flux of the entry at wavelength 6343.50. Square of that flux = 139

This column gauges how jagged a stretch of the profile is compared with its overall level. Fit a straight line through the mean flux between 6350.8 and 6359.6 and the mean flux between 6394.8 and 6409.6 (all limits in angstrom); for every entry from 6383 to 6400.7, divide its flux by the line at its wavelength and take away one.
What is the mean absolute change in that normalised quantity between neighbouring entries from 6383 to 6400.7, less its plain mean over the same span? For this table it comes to 0.030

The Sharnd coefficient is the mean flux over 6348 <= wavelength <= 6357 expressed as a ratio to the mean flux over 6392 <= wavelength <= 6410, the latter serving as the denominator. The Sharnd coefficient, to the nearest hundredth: 1.02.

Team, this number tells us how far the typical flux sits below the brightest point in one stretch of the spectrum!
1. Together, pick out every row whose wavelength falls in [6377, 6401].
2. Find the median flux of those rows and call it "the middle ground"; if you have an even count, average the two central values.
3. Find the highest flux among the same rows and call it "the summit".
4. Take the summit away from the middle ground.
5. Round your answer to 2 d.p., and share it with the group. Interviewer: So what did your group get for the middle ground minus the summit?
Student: -0.33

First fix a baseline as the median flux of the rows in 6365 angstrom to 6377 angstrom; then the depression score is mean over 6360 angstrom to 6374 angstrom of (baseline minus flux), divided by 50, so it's 0.0000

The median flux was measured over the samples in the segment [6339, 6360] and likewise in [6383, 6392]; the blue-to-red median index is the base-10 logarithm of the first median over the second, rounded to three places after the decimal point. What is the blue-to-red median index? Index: -0.020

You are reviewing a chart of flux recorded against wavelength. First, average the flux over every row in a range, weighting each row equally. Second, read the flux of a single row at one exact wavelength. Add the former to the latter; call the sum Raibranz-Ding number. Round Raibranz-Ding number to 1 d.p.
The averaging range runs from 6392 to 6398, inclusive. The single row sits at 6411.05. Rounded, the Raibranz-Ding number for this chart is 24.7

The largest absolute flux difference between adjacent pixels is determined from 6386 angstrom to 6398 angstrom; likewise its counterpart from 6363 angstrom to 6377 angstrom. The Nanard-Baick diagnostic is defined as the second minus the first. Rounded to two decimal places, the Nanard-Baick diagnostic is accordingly 0.10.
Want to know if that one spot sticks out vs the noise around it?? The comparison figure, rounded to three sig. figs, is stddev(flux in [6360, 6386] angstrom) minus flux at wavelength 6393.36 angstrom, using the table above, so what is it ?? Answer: -11.9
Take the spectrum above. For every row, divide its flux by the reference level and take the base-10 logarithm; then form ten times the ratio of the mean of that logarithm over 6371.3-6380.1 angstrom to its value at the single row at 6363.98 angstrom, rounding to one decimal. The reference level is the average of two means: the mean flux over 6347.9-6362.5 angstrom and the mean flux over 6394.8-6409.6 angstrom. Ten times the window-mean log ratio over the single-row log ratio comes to 5.8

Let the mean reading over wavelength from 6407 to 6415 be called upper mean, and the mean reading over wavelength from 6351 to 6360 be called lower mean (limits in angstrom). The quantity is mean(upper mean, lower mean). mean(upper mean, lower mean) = 12.36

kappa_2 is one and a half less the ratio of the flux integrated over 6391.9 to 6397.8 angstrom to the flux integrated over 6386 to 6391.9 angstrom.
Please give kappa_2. 0.528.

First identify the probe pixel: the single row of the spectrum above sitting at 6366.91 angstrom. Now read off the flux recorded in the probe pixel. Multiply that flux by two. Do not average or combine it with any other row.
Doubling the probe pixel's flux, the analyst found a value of 25.0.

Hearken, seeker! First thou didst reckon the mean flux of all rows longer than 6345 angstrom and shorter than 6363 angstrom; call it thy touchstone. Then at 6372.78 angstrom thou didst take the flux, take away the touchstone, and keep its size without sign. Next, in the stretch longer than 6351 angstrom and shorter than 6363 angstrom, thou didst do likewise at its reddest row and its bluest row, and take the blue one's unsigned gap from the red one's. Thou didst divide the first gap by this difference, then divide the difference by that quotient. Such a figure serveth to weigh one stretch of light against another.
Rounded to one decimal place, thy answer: 0.1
